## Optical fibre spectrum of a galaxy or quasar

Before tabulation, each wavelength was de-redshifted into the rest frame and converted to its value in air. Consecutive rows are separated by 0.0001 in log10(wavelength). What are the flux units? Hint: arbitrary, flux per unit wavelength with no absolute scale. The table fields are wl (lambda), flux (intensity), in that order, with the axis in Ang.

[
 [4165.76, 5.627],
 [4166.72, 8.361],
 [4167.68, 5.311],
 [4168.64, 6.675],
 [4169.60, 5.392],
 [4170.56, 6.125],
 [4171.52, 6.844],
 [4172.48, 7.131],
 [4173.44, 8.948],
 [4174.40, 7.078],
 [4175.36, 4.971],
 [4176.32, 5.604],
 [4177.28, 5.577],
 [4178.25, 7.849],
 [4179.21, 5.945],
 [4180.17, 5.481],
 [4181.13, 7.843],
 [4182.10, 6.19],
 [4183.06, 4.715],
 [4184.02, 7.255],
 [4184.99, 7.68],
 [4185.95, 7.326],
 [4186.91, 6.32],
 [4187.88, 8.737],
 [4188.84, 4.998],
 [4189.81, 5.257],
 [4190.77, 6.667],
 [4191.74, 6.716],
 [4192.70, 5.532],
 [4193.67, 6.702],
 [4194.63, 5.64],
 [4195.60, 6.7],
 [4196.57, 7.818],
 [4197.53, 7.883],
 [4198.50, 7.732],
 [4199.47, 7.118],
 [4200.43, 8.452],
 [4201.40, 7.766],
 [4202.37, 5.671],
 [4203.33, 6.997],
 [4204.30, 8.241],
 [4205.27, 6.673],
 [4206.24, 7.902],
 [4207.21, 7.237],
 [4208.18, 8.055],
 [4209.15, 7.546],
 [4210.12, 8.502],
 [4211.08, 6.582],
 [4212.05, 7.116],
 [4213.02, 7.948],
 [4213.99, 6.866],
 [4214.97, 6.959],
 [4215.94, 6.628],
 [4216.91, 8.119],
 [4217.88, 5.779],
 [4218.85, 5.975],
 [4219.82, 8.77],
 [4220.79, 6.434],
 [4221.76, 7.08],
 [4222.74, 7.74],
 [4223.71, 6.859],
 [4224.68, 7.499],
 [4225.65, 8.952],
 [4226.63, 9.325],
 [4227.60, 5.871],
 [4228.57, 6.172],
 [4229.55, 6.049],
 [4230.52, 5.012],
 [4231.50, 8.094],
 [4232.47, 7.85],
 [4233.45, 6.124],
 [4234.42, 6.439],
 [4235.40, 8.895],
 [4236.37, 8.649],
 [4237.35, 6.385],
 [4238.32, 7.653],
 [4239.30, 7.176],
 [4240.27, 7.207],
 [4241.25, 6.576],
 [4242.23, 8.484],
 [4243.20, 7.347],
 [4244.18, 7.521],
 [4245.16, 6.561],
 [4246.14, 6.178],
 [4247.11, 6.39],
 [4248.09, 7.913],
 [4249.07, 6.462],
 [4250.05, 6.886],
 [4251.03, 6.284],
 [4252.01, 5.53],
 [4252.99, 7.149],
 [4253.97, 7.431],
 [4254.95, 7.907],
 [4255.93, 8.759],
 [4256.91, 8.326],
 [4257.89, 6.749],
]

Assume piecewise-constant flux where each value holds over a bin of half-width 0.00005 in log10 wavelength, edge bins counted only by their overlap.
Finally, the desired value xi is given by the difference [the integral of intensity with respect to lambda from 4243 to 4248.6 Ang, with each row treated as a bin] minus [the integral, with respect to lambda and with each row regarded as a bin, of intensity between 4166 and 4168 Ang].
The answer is 25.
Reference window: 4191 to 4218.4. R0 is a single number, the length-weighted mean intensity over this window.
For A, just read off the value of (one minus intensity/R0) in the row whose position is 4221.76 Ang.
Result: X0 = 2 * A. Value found 0.02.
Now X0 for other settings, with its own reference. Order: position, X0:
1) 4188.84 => 0.61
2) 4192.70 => 0.46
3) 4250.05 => 0.08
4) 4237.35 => 0.22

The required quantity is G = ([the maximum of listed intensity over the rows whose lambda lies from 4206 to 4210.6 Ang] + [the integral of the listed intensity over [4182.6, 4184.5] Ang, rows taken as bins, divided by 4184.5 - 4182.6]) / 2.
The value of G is 7.26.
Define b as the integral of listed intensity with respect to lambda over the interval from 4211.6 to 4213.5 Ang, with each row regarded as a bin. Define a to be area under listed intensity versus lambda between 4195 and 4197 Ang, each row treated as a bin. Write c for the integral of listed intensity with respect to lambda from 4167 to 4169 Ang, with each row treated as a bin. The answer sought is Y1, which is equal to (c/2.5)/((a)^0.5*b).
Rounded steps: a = 14.2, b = 14.3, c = 12.4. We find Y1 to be 0.092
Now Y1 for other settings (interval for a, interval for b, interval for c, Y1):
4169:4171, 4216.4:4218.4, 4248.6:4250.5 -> 0.107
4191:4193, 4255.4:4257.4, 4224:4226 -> 0.107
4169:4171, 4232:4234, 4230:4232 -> 0.111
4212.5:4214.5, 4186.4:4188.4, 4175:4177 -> 0.074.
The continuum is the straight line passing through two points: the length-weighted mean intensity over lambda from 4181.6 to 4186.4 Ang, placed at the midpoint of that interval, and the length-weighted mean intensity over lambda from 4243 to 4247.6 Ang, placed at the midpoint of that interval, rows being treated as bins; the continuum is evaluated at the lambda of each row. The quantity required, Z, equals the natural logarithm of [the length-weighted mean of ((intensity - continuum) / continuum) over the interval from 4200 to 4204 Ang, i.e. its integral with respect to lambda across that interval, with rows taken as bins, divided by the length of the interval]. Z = -2.4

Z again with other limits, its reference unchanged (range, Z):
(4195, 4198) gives -2.2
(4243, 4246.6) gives -4.1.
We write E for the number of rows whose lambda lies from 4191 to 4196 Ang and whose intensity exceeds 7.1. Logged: 0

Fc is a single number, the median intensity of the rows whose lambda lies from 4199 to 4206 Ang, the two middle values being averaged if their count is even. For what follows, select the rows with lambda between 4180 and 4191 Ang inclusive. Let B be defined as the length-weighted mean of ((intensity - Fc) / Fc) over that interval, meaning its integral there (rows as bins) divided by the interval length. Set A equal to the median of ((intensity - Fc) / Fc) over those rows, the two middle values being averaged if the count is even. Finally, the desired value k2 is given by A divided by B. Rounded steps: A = -0.088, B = -0.078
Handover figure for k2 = 1.13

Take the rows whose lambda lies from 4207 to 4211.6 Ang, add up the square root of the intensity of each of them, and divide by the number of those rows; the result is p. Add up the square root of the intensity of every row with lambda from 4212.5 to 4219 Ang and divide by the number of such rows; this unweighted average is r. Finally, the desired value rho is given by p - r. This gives 0.13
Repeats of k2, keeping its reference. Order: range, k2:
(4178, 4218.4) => 0.43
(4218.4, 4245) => 0.64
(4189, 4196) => 0.45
